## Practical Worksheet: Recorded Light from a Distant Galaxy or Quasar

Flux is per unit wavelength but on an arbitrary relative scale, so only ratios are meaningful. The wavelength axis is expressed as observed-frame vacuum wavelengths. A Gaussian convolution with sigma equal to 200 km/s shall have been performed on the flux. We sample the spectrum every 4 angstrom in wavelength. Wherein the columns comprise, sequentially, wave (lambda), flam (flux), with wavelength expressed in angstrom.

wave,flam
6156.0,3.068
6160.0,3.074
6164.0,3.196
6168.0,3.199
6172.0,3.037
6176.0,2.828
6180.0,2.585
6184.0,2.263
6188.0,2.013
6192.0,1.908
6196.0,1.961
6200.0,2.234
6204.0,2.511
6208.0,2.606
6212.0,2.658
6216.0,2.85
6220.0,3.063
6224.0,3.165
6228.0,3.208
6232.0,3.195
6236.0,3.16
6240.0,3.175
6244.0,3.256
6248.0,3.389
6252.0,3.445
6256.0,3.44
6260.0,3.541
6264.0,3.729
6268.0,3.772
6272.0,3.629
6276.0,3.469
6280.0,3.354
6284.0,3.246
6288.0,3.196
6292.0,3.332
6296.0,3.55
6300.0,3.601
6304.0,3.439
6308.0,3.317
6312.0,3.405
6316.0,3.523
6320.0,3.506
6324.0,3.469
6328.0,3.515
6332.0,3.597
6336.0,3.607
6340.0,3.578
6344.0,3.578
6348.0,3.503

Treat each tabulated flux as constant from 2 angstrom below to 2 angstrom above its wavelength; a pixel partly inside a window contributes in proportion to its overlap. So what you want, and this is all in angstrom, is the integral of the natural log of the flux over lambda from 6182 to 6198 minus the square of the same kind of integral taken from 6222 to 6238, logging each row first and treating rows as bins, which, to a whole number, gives -332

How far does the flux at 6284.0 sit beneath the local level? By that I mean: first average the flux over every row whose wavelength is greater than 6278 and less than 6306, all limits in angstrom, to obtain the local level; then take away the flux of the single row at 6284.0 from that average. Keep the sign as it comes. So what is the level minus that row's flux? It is 0.1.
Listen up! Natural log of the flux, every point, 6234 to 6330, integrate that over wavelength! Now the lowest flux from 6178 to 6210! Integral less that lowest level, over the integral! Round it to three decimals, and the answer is 0.984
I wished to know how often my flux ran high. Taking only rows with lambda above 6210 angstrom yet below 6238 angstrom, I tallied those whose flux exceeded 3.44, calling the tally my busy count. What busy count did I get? 0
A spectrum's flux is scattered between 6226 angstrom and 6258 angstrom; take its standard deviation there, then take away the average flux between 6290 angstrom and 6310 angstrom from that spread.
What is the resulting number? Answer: -3.33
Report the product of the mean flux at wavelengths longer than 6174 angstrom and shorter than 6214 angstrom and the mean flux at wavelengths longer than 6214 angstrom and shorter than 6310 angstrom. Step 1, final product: 7.9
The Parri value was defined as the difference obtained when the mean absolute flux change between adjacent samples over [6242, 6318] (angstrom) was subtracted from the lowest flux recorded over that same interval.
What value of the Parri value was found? 3.1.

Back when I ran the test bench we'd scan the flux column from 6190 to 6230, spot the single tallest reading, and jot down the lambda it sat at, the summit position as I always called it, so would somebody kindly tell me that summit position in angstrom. 6228.0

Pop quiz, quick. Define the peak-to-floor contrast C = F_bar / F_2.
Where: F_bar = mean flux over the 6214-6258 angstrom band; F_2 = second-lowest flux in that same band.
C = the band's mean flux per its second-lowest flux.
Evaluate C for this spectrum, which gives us 1.05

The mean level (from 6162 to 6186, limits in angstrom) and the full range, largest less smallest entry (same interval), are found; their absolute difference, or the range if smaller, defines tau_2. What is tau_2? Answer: 0.9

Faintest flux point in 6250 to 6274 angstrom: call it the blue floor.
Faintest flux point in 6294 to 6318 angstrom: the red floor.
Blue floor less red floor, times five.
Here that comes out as 1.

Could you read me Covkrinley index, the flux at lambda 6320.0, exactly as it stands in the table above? 3.506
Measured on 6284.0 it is 3.246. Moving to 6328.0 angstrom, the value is 3.515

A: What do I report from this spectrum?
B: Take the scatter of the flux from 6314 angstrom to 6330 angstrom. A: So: 0.02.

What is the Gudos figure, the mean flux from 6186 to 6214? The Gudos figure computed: 2.27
